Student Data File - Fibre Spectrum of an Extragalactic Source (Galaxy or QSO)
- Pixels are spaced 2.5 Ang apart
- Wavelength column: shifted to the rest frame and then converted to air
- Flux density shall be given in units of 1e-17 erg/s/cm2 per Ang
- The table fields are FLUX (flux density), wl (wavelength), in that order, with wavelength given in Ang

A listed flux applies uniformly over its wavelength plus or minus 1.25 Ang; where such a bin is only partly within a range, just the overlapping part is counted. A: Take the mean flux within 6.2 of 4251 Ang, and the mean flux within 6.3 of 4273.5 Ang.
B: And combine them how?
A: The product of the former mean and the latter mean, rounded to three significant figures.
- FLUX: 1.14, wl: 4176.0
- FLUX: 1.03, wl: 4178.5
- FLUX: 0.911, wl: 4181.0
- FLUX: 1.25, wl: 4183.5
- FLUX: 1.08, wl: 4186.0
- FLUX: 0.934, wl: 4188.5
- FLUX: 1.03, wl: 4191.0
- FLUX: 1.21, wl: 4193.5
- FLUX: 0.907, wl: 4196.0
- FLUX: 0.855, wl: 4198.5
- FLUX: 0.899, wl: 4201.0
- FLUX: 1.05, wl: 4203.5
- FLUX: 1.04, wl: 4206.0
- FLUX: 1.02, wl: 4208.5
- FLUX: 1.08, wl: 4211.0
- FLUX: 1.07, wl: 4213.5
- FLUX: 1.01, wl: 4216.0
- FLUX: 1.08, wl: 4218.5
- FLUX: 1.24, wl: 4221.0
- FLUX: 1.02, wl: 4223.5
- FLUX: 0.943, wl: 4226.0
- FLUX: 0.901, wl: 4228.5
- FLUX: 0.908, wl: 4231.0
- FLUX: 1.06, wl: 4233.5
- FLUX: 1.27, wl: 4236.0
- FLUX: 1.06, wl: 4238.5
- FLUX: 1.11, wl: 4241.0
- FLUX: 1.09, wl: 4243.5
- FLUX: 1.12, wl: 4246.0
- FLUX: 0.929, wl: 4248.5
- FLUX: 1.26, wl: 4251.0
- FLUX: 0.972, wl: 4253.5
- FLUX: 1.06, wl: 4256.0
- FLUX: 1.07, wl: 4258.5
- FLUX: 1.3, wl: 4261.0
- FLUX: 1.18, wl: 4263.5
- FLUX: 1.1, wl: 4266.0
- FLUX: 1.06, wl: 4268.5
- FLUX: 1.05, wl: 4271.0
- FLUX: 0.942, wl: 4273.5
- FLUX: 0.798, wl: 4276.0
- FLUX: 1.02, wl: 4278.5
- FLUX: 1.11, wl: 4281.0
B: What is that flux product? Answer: 1.04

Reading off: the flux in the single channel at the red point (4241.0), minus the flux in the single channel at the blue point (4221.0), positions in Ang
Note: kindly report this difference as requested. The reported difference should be -0.13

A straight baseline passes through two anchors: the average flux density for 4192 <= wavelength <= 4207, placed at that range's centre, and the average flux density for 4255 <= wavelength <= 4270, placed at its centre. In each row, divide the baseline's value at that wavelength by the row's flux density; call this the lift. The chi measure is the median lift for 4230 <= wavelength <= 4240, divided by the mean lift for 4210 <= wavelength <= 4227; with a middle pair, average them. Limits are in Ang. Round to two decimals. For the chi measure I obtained 1.03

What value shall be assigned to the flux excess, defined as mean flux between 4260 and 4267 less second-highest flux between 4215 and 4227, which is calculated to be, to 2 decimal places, 0.11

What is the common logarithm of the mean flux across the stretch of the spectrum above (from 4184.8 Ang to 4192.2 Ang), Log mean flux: 0.01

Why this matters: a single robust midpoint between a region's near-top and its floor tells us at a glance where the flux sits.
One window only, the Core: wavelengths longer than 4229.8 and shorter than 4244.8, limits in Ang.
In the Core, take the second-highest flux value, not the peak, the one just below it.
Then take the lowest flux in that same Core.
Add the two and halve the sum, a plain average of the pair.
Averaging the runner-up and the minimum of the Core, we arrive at 1.01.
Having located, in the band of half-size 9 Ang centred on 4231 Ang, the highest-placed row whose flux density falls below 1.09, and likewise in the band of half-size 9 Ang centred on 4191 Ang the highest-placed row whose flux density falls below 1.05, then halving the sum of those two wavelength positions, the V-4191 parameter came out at 4218.5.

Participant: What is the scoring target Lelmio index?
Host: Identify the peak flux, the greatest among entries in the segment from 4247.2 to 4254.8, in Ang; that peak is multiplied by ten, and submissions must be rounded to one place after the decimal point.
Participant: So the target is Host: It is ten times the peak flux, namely 12.6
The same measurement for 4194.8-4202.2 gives 9.1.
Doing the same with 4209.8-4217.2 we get 10.8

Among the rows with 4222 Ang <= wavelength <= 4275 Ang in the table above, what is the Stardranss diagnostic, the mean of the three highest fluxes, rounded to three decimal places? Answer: 1.277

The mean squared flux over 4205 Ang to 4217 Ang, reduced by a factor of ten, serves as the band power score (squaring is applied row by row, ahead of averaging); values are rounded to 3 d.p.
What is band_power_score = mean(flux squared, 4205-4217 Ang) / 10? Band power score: 0.109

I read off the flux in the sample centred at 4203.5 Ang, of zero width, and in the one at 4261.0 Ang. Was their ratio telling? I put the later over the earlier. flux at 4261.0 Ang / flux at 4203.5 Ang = 1.24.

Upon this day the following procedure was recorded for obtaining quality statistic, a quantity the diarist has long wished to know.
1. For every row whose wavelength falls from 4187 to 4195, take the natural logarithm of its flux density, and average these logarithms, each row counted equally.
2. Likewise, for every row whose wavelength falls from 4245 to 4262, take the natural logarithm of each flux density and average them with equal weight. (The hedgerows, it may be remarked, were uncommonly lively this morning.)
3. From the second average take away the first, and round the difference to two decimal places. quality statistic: 0.04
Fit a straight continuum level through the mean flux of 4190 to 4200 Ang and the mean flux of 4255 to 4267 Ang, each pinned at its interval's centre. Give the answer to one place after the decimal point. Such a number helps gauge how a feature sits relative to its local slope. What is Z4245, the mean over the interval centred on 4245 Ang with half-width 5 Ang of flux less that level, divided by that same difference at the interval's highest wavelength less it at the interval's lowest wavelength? 0.2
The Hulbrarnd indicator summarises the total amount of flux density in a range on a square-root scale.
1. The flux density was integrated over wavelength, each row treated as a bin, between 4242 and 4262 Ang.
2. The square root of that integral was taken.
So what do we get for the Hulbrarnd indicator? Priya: 4.69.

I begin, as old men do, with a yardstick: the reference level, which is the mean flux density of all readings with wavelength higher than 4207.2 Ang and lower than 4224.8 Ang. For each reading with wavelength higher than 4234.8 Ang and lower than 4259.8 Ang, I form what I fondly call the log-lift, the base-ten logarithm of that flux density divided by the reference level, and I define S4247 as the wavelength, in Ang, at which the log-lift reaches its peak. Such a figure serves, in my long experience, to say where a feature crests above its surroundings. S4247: 4236.0 Ang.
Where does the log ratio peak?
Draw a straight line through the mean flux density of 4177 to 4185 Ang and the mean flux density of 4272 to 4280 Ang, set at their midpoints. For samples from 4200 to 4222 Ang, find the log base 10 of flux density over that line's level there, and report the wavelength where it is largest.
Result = 4221.0 Ang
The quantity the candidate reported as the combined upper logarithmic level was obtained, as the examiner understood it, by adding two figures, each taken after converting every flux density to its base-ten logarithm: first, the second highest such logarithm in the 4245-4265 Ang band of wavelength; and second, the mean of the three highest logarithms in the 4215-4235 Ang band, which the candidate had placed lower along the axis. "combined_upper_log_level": 0.151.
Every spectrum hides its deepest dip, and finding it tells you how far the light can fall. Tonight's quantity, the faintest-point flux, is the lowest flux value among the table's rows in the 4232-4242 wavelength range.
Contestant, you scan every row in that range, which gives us 1.06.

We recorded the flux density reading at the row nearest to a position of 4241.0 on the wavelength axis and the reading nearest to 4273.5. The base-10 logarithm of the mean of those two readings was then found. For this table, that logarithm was 0.01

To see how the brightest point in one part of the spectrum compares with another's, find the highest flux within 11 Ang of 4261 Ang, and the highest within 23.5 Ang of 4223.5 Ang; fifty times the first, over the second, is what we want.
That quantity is 51.2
